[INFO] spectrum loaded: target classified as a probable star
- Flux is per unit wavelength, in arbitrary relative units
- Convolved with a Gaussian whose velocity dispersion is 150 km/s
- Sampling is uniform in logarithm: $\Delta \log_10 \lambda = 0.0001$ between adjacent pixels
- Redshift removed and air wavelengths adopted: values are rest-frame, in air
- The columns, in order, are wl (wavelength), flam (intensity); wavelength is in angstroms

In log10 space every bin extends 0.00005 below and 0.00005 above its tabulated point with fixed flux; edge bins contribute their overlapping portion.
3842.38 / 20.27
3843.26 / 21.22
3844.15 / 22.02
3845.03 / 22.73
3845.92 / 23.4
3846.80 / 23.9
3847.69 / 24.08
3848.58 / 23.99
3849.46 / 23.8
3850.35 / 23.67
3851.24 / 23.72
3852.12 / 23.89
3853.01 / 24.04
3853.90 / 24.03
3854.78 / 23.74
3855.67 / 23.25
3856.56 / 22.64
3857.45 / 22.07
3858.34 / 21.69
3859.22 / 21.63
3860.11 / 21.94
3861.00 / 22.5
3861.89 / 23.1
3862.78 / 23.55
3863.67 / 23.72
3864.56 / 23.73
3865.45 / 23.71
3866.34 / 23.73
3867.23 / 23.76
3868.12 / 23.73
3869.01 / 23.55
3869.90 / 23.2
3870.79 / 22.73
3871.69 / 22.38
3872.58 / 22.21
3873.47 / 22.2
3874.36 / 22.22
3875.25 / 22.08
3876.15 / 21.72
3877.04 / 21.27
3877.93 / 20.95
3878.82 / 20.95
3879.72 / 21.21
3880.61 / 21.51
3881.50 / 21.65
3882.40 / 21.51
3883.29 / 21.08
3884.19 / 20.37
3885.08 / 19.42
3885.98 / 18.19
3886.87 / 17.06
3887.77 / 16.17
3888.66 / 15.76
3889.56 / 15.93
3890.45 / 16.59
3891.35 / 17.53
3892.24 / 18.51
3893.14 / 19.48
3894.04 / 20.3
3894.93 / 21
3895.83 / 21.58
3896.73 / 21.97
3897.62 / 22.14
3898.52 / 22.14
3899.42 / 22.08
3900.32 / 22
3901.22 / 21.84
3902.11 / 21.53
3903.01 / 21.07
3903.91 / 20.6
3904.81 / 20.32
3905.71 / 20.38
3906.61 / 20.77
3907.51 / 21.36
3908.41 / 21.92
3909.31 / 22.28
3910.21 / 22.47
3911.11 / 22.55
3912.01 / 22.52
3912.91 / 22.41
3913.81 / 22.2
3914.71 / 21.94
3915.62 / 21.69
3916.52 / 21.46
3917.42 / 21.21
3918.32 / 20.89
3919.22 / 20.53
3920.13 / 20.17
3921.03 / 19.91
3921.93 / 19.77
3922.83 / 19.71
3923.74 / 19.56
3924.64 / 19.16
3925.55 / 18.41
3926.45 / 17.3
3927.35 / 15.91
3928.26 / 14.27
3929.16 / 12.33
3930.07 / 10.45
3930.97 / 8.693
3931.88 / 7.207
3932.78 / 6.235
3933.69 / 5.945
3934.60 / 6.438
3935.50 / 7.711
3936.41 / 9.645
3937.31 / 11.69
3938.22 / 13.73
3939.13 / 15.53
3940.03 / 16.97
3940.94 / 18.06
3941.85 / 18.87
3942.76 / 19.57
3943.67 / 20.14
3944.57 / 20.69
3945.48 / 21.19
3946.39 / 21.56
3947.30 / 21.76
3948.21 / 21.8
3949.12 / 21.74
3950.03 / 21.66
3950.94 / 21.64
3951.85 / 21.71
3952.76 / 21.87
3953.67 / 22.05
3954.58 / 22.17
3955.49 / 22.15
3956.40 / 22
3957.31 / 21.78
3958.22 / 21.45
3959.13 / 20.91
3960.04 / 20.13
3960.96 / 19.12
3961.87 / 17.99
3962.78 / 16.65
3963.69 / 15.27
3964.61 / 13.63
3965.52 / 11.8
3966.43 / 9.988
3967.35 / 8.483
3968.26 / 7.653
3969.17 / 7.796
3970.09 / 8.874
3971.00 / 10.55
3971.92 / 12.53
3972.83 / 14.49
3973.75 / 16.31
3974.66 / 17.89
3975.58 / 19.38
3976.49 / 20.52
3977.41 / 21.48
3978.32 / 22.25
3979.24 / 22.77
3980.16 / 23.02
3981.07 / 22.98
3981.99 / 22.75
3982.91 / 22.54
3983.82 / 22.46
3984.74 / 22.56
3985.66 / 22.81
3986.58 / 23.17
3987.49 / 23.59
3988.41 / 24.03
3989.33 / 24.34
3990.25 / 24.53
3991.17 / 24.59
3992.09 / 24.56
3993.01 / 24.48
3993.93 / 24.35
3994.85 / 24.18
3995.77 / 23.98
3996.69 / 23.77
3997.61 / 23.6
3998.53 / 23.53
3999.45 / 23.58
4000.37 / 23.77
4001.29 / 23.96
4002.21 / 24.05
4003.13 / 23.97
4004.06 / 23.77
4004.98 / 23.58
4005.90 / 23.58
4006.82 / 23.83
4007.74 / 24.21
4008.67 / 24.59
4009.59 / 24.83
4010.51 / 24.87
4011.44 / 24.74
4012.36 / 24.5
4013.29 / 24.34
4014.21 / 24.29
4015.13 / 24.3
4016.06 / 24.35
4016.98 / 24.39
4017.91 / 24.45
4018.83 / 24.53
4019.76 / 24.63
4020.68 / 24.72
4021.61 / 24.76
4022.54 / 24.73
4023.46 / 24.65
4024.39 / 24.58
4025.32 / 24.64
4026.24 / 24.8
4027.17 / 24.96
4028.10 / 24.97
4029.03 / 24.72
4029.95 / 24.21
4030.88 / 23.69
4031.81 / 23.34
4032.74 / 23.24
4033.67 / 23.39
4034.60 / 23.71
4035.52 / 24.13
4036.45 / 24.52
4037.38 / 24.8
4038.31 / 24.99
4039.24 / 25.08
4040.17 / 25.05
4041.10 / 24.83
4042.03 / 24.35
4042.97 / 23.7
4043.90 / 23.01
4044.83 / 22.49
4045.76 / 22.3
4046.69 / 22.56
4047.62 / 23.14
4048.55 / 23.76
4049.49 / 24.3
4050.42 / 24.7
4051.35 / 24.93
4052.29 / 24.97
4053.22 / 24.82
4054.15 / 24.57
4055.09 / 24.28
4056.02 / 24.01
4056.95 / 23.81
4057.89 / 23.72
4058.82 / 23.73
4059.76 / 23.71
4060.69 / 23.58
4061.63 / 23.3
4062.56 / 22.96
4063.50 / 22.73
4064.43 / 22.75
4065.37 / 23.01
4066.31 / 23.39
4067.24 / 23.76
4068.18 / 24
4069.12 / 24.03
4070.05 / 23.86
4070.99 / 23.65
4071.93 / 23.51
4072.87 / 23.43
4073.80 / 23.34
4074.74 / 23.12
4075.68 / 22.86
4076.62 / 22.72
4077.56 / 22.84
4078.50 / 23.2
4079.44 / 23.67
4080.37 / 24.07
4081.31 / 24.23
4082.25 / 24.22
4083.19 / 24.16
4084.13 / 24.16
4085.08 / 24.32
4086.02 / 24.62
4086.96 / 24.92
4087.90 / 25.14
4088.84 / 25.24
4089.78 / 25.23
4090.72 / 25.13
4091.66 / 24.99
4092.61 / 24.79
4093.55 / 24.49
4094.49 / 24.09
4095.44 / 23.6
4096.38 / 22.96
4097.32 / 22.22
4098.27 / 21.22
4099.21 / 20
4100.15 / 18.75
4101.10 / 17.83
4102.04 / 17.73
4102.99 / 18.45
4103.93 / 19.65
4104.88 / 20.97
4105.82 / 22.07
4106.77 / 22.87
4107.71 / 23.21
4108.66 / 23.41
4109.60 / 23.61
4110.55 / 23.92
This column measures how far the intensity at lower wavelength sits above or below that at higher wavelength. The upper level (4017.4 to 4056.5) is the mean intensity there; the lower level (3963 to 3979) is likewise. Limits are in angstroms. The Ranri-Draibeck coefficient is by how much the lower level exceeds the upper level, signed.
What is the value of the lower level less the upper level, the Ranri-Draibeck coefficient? -10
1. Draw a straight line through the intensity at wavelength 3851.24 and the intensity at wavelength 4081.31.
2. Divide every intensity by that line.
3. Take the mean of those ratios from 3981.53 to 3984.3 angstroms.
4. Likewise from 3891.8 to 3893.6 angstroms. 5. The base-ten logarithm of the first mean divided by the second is 0.07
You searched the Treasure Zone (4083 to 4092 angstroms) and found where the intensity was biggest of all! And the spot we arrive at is 4088.84 angstroms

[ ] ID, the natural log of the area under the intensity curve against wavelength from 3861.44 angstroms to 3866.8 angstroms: 4.84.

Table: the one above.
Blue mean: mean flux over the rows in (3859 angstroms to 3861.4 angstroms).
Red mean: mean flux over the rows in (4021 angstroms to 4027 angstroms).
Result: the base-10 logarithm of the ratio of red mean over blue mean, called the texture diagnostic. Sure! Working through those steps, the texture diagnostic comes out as 0.050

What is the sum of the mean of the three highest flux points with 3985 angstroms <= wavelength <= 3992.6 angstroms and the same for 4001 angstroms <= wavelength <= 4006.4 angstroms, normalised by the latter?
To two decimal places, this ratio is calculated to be 2.02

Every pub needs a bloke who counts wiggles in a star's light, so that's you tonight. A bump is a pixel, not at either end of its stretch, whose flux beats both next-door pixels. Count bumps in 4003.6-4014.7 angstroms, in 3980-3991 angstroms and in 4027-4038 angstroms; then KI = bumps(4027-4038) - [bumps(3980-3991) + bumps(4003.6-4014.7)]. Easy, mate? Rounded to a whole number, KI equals 0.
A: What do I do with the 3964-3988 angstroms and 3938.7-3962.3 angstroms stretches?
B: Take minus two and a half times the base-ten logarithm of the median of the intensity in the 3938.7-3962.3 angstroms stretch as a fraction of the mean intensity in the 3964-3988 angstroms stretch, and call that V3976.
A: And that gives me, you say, -0.23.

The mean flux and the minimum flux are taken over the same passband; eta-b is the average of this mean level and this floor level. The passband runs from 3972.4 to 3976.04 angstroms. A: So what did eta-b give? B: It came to 15.8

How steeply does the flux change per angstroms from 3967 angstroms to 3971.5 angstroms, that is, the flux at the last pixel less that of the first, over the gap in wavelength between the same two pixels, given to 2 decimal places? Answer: 0.57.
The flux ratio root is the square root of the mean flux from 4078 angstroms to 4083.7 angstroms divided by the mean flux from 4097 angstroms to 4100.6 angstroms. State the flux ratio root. 1.08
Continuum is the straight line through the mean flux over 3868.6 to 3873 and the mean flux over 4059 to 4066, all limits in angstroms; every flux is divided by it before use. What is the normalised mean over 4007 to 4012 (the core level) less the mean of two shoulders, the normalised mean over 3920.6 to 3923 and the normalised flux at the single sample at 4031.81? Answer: 0.1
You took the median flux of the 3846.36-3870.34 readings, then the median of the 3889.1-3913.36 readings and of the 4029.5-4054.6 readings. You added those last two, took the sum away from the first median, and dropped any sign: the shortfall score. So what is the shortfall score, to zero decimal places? 22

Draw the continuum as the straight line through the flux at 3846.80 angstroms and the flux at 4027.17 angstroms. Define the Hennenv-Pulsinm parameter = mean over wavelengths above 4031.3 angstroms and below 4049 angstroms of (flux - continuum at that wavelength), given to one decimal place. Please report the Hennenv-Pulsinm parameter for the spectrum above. -1.2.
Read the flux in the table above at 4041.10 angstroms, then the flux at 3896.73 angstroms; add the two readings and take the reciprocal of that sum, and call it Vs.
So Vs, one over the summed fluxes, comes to 0.0214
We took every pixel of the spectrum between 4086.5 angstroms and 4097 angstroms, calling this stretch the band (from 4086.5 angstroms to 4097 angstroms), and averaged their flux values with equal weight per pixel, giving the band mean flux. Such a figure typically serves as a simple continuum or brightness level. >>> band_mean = 24.6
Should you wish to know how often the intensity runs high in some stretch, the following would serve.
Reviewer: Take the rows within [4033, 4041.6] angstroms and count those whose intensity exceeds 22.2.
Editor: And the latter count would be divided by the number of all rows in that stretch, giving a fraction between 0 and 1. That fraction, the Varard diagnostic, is 1.00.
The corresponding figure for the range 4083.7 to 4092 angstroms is 1.00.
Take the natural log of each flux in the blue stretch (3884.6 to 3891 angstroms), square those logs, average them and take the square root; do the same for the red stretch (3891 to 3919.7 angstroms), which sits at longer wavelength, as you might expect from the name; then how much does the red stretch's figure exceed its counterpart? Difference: 0.22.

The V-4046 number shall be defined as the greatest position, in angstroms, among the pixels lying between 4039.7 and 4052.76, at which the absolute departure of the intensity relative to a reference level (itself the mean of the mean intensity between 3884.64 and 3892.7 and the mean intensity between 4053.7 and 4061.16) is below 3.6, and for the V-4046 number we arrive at 4048.55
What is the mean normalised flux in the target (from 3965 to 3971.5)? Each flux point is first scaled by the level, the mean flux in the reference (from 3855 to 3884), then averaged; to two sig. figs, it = 0.42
